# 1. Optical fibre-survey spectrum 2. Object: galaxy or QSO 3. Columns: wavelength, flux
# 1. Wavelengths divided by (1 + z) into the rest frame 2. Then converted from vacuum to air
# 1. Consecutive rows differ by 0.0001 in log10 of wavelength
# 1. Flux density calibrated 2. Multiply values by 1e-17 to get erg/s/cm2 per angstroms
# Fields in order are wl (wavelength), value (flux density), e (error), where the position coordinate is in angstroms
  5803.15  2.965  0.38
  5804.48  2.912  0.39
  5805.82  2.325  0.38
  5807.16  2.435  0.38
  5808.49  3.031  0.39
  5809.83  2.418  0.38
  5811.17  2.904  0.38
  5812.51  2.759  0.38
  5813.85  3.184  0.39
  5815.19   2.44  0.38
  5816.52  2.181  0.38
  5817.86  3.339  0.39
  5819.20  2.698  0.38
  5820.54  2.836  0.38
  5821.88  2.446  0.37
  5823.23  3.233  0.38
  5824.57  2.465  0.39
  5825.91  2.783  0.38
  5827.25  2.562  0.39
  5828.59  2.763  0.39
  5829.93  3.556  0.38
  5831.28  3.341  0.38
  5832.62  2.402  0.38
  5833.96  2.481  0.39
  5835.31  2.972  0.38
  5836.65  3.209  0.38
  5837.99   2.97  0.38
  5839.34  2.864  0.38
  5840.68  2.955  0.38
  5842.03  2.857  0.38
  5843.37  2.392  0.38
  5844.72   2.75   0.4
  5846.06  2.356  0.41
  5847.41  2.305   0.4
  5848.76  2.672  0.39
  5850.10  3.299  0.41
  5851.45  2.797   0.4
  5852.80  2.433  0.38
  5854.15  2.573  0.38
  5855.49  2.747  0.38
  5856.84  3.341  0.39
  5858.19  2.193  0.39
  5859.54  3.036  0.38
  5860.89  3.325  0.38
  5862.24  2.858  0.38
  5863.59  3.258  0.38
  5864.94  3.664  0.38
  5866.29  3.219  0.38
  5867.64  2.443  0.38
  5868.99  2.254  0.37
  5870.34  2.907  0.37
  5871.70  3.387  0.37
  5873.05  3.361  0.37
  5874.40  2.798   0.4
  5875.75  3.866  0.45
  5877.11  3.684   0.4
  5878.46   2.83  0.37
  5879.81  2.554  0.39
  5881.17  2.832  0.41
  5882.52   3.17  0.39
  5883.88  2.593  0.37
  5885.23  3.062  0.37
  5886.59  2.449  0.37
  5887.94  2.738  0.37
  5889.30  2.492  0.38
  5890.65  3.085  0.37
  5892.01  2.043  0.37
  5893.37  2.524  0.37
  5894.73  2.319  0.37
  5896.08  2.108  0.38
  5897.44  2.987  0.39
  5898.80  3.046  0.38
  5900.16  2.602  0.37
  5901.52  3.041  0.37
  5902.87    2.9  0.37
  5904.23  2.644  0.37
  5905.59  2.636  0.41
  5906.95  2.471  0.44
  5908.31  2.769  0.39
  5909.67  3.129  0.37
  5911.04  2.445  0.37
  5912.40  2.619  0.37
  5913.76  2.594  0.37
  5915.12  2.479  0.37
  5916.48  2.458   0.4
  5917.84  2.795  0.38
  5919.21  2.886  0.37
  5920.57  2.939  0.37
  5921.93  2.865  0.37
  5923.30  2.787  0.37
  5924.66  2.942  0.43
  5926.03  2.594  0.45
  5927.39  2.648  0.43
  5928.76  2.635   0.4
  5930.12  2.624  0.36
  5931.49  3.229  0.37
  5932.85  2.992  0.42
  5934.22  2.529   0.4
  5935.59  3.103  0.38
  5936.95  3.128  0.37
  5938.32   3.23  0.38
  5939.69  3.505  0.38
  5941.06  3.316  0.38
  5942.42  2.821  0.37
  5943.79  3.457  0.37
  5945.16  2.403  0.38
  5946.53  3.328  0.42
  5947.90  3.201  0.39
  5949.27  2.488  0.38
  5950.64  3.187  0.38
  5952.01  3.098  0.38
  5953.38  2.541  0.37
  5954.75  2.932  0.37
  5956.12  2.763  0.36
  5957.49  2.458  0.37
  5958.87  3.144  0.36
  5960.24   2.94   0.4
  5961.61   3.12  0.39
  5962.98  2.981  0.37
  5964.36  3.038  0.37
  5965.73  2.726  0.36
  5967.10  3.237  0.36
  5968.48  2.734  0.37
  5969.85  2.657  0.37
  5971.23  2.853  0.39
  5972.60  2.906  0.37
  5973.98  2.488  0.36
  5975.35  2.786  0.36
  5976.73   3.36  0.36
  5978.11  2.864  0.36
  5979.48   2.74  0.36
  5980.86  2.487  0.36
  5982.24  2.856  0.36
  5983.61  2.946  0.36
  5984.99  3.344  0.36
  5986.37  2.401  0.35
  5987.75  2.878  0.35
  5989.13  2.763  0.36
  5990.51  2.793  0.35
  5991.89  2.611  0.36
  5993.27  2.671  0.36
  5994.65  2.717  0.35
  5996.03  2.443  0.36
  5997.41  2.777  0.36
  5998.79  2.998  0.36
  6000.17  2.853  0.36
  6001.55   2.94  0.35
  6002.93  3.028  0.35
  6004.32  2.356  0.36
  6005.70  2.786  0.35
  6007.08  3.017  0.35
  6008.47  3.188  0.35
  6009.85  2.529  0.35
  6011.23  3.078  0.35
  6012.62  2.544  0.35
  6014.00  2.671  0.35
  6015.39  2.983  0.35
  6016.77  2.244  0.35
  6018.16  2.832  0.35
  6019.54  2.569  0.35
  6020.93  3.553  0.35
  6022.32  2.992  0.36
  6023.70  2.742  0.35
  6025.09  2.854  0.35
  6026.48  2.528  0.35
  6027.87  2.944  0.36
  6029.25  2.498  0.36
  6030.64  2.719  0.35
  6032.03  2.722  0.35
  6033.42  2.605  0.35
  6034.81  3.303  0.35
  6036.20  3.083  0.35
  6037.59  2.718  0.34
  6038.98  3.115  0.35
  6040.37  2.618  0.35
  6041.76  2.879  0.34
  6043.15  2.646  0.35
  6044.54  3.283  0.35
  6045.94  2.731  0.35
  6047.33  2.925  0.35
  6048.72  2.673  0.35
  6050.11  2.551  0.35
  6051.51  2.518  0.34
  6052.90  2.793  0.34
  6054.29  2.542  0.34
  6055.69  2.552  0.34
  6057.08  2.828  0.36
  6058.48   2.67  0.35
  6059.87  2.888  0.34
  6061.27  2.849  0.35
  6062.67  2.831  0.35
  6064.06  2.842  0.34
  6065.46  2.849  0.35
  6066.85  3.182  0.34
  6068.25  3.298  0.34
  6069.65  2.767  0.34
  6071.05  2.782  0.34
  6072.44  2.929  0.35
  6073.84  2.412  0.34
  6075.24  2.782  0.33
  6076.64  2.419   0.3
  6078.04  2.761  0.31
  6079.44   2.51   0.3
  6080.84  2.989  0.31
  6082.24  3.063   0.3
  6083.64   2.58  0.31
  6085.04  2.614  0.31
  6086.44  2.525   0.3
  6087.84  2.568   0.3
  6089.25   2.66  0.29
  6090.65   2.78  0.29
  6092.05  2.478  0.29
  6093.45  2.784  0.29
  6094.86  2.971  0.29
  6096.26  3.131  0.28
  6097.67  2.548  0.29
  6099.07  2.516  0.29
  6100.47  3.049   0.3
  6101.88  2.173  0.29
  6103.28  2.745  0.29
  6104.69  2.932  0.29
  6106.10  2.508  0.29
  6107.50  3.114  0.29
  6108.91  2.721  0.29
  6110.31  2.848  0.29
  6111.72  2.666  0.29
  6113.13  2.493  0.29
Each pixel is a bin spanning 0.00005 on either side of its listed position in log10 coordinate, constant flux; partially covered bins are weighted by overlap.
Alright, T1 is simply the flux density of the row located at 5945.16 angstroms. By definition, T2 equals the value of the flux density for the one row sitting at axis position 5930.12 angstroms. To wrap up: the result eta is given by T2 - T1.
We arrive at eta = 0.2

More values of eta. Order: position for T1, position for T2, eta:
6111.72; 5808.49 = 0.4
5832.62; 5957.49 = 0.1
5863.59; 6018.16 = -0.4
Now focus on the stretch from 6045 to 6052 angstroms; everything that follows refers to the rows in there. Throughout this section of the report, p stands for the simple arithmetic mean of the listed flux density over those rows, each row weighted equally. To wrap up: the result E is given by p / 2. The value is 1.34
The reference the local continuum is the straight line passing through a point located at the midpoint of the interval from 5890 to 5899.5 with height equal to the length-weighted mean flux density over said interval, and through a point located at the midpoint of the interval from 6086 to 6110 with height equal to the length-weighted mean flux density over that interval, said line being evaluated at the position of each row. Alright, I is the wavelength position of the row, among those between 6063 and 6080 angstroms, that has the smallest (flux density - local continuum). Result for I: 6073.84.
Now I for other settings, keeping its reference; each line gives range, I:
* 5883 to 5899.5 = 5892.01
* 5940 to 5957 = 5945.16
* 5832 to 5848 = 5847.41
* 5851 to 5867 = 5858.19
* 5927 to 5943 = 5934.22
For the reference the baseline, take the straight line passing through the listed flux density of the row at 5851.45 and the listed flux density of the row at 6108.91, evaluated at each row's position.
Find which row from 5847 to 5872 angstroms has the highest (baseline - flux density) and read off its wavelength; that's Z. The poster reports 5858.19 angstroms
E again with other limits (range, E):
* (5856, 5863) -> 1.48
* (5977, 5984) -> 1.39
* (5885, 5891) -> 1.38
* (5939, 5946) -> 1.55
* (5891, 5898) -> 1.20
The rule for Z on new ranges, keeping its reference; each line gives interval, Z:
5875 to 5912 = 5892.01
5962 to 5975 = 5973.98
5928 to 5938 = 5934.22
